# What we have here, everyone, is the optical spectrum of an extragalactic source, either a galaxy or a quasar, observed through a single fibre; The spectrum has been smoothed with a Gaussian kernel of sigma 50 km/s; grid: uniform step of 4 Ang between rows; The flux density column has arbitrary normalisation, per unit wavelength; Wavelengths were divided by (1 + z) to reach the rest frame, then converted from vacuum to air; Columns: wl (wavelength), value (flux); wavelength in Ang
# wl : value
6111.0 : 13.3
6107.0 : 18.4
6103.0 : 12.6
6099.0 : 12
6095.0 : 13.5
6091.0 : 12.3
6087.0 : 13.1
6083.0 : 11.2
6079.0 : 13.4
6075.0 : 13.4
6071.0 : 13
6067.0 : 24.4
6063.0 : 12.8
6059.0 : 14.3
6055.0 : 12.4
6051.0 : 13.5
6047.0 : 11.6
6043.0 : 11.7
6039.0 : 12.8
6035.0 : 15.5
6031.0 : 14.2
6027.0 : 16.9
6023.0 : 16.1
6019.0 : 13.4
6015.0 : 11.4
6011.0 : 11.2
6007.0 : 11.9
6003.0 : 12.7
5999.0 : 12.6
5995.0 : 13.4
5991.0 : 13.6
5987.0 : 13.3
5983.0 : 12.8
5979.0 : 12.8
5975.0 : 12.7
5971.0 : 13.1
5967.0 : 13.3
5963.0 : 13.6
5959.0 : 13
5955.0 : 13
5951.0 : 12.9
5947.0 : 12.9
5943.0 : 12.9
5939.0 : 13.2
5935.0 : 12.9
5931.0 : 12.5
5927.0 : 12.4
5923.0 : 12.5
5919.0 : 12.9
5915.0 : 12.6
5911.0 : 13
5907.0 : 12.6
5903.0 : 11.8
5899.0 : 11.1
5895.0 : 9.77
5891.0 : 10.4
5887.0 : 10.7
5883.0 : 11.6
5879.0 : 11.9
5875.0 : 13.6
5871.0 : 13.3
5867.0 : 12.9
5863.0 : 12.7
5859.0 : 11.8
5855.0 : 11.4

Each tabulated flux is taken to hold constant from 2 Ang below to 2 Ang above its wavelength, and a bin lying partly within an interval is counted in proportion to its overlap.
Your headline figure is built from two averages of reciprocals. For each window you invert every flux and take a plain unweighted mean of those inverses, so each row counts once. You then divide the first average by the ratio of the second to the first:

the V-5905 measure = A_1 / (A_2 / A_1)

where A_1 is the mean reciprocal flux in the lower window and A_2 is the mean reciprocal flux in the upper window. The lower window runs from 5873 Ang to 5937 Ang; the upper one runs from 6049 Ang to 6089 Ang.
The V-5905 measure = 0.096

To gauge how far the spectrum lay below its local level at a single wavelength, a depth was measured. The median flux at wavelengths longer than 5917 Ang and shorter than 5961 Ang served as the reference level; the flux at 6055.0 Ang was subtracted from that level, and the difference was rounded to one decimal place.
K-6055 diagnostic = 0.5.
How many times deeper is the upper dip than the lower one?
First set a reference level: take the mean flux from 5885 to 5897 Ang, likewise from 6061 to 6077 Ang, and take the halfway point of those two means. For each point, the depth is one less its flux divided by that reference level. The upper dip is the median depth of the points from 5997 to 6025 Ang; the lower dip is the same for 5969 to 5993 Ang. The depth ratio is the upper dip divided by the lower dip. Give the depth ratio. 3.4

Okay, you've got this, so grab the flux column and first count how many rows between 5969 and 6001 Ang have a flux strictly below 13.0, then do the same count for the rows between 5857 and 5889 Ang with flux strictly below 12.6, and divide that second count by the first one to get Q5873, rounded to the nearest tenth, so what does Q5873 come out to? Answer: 1.0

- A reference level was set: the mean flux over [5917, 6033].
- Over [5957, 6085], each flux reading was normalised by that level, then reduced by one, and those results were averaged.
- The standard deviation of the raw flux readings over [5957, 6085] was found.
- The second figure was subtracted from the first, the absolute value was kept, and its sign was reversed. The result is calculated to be -2.3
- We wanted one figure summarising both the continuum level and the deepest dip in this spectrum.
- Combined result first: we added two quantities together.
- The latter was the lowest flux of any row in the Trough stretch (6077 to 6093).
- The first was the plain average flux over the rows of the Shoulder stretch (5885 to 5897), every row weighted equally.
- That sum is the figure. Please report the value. 21.5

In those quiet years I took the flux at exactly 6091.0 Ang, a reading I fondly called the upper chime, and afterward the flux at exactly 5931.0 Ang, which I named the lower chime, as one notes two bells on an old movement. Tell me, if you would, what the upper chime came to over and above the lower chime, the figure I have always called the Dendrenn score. -0.20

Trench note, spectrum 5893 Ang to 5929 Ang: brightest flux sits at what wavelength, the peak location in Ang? 5911.0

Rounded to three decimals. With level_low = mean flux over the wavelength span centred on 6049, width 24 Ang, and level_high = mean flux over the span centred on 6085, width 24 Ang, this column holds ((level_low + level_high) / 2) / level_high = 0.996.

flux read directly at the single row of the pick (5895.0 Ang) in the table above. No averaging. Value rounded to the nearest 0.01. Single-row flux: 9.77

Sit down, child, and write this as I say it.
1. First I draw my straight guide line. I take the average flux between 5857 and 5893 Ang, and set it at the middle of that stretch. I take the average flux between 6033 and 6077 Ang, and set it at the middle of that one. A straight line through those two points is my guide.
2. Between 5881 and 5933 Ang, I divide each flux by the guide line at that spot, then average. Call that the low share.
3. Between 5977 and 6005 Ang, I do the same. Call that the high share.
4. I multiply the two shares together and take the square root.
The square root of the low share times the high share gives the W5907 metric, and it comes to 0.96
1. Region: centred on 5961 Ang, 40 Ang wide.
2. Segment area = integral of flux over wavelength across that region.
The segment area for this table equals 521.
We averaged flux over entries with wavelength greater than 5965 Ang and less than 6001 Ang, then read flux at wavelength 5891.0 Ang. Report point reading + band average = 23.5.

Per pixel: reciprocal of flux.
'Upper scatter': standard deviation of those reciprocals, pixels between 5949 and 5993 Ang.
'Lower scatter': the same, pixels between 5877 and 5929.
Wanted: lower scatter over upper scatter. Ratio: 4.4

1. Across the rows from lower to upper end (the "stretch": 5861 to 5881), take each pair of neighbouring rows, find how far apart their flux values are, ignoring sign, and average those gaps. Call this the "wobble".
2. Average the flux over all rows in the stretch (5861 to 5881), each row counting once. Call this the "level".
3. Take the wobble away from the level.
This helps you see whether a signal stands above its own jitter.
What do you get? 12.2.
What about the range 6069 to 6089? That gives 11.7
